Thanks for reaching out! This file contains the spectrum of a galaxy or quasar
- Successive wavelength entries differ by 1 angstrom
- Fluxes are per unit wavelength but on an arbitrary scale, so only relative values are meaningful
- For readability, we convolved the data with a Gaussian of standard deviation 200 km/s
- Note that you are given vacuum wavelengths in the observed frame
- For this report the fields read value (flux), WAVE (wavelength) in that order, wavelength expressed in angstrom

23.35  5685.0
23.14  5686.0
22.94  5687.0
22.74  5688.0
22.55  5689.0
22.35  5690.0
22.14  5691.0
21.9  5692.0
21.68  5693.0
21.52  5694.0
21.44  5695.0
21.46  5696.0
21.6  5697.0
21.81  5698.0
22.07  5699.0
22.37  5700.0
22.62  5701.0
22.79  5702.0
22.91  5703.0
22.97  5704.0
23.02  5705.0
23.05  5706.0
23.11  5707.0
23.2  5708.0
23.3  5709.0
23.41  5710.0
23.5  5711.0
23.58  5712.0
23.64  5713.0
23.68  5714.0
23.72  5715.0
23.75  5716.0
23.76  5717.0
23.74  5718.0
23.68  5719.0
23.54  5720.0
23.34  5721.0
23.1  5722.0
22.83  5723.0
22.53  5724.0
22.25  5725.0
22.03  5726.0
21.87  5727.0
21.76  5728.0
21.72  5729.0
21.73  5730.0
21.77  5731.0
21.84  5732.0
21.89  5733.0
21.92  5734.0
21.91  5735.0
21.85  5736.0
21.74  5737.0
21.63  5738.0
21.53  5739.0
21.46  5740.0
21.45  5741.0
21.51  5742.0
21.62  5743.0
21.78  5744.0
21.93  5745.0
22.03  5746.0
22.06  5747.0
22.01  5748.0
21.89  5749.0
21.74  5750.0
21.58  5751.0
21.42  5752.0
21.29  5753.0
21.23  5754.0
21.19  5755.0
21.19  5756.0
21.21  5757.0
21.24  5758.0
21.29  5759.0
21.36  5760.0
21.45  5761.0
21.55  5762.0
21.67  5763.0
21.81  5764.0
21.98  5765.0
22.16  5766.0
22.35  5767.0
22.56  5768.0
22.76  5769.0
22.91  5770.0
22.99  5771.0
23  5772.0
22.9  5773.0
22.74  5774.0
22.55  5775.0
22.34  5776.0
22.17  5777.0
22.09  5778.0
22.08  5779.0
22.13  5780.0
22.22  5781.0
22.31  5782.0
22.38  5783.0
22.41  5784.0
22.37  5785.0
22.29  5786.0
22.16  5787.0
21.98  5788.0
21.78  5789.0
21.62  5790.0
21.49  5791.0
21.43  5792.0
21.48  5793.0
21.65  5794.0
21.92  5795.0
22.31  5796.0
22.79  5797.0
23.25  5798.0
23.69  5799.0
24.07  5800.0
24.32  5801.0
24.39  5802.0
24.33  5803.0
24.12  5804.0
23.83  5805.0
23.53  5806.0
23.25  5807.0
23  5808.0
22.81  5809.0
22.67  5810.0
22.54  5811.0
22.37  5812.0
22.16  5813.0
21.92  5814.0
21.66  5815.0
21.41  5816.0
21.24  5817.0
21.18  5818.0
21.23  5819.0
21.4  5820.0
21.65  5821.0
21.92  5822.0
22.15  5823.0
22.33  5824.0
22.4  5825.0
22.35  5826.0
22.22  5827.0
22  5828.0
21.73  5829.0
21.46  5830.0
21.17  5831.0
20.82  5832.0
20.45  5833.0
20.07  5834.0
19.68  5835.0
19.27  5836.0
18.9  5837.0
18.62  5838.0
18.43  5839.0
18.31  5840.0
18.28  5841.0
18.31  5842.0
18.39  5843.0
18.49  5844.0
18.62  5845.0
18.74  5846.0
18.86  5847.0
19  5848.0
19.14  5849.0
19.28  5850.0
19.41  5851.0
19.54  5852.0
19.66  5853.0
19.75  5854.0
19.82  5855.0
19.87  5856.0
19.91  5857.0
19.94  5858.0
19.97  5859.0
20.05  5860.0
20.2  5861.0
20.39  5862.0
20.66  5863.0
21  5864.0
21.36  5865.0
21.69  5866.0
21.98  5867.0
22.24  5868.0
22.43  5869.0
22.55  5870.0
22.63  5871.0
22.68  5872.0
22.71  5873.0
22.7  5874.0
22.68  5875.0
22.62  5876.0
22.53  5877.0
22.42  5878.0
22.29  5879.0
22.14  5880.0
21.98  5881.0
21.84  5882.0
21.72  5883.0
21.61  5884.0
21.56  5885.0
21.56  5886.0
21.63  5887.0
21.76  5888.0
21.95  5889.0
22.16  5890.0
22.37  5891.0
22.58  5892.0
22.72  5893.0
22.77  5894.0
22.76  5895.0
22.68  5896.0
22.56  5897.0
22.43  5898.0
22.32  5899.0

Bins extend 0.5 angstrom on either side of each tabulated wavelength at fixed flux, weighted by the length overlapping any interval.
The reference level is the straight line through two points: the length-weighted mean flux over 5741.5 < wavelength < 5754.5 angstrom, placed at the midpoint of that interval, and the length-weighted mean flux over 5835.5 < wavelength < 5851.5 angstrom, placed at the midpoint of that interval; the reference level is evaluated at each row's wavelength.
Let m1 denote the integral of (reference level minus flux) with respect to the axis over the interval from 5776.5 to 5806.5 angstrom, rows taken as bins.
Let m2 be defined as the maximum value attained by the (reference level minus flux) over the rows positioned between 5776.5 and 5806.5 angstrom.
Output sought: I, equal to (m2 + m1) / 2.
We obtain -34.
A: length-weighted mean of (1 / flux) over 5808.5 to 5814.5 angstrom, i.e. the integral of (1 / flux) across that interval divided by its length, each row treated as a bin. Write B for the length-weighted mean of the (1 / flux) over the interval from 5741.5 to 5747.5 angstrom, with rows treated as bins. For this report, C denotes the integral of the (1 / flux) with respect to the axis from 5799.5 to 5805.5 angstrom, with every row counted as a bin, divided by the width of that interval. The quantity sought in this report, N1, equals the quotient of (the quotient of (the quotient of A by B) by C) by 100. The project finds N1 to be 0.235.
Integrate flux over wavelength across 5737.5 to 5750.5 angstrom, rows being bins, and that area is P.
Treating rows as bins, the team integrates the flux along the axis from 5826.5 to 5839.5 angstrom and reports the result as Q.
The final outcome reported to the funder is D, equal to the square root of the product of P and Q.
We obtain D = 274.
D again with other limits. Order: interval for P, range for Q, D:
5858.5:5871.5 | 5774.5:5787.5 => 283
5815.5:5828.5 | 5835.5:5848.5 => 262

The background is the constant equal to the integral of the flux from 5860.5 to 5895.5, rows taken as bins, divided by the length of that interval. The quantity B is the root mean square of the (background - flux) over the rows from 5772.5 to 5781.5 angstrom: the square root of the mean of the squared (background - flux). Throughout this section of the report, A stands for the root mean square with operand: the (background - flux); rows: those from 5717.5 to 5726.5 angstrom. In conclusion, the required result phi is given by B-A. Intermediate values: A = 1.15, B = 0.44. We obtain -0.7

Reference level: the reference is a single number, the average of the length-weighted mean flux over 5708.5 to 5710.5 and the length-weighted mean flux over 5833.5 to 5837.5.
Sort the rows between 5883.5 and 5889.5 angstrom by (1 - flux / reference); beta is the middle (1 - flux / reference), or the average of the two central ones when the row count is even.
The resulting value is -0.009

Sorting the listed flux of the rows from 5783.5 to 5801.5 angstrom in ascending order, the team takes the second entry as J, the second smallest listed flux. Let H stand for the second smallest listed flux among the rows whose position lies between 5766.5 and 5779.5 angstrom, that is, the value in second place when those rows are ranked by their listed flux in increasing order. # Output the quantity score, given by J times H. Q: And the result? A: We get 474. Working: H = 22.09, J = 21.48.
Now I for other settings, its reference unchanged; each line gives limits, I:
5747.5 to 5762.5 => 0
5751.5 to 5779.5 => -11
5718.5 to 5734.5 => 0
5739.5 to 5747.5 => 1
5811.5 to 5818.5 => -8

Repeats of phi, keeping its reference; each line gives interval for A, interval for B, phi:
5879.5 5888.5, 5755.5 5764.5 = 0.3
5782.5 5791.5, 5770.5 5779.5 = 0.3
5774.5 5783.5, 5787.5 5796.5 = 0.1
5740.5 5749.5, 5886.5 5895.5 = 0.2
